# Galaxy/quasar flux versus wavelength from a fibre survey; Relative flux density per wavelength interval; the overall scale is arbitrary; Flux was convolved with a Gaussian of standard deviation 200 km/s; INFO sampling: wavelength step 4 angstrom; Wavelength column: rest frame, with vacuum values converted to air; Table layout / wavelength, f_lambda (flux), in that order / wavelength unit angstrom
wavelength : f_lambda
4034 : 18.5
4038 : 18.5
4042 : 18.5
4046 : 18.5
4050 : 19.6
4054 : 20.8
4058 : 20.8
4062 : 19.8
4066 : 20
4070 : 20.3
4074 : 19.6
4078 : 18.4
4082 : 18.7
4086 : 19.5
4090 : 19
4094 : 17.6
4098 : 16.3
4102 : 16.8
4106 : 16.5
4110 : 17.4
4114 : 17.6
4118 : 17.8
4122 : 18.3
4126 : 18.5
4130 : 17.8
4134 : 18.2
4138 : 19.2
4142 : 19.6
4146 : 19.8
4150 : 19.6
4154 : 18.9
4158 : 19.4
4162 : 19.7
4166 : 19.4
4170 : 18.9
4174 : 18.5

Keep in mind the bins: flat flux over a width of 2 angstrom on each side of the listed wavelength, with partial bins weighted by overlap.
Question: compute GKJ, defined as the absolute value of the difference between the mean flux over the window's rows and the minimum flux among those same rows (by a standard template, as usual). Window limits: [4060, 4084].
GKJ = 1.1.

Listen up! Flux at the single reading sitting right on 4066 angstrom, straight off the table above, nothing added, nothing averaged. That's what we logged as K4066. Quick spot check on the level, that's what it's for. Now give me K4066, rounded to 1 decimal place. 20.0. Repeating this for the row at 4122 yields 18.3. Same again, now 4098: 16.3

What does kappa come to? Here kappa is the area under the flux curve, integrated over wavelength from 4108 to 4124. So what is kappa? 284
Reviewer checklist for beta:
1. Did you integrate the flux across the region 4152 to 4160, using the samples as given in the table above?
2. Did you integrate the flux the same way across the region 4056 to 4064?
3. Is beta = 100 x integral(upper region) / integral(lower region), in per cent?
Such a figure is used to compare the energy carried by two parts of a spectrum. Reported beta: 94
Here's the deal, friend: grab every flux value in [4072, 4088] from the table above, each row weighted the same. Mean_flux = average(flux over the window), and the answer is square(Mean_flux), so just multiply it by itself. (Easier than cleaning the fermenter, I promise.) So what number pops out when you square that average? 363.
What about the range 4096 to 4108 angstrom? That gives 273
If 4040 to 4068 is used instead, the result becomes 389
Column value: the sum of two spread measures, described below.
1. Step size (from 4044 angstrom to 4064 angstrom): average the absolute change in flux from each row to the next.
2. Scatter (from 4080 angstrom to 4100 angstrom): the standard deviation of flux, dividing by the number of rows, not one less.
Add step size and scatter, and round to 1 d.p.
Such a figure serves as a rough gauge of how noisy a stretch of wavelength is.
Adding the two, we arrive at 2.0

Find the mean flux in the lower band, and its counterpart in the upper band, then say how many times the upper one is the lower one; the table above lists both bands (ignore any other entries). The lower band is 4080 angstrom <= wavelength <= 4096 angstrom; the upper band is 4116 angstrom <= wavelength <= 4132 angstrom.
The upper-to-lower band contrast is 0.97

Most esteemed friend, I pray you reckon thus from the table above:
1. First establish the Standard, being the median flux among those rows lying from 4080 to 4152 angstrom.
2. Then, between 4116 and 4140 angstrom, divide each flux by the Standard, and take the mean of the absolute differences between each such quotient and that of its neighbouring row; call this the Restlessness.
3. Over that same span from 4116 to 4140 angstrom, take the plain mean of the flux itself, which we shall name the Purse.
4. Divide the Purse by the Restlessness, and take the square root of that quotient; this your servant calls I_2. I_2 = 24.4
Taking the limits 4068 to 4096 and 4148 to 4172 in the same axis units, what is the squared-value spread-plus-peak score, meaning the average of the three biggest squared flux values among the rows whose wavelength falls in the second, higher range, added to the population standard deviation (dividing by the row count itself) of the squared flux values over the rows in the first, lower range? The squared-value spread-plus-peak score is 414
